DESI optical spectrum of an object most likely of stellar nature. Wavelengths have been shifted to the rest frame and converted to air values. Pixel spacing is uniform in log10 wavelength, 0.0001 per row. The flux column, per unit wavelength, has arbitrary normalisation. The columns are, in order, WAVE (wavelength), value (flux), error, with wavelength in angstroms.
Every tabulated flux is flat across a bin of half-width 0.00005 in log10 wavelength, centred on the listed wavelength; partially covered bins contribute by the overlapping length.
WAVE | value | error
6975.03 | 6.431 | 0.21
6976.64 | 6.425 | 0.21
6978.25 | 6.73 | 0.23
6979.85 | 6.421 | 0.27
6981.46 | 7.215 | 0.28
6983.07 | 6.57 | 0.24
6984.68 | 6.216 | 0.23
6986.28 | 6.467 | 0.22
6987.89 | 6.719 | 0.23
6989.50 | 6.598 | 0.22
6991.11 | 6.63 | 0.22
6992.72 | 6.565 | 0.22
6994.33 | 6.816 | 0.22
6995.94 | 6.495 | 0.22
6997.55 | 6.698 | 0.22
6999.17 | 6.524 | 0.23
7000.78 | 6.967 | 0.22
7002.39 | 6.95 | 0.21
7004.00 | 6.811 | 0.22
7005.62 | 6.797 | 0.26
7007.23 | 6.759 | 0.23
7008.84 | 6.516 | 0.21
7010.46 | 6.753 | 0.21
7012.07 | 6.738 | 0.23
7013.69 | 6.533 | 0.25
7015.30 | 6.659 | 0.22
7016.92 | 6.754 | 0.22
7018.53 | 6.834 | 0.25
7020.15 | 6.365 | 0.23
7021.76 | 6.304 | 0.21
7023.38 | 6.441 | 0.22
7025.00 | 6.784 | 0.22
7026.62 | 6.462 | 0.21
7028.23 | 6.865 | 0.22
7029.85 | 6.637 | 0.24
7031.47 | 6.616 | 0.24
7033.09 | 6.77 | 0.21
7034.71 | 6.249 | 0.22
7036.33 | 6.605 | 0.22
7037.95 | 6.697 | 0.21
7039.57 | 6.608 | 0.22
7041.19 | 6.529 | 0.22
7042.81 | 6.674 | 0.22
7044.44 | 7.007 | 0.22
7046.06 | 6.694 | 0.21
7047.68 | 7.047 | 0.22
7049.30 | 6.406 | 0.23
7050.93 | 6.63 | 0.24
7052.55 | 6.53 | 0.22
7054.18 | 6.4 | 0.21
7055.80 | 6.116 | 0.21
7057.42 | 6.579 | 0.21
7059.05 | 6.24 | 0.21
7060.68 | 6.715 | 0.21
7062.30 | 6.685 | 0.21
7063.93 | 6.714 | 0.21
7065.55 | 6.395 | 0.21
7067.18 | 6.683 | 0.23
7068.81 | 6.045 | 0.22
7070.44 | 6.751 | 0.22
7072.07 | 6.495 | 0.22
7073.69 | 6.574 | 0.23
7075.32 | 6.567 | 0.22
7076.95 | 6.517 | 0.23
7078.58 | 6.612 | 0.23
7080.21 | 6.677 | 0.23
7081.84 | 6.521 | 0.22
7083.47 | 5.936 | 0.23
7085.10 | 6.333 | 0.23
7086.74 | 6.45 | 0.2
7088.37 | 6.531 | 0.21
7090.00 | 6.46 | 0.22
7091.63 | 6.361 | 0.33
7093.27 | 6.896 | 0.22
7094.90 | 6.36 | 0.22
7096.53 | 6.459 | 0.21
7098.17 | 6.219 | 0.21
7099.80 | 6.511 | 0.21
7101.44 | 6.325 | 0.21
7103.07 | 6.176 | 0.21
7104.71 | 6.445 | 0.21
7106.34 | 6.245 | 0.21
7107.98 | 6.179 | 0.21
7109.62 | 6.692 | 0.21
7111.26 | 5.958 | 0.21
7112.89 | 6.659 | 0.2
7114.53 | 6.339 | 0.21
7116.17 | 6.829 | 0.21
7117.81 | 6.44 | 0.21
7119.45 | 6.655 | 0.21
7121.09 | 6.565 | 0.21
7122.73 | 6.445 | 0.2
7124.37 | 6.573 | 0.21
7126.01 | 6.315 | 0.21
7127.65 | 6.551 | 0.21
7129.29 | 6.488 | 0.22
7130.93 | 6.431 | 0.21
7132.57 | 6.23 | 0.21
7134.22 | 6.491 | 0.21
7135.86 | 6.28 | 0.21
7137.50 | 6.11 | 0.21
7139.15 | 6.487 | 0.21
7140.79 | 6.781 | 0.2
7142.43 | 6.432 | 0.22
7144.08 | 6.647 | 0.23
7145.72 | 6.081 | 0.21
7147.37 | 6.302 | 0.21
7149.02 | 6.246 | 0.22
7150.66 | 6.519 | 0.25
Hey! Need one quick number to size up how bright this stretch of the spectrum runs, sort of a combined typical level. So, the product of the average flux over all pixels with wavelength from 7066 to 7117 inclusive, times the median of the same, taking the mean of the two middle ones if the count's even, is 41.6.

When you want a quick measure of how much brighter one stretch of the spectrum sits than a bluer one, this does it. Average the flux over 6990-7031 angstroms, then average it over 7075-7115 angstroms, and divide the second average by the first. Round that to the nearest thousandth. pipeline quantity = 0.963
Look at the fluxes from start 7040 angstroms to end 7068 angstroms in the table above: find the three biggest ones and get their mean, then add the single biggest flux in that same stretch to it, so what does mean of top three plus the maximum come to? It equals 14.0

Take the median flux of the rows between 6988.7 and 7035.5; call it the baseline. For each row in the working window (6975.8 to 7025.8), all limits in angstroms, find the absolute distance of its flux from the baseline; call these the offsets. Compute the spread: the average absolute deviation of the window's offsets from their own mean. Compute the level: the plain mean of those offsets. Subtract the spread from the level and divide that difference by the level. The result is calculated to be 0.45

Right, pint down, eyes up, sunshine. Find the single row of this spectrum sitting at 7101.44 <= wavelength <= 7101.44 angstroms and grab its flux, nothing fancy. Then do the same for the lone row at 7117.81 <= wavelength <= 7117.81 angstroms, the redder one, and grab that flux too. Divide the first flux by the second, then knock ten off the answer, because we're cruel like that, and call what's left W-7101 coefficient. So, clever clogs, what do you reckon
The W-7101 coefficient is -9.02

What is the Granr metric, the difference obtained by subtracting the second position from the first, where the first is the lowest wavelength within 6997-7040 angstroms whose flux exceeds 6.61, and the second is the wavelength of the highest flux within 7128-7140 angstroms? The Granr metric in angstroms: -136.7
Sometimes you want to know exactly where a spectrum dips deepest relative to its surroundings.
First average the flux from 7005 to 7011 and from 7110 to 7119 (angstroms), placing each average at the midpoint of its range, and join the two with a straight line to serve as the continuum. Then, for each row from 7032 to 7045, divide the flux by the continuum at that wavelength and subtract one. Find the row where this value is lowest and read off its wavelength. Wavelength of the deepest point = 7034.71 angstroms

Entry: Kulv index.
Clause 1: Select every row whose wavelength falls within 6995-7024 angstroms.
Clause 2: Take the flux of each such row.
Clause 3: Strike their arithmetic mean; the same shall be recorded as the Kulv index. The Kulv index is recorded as 6.66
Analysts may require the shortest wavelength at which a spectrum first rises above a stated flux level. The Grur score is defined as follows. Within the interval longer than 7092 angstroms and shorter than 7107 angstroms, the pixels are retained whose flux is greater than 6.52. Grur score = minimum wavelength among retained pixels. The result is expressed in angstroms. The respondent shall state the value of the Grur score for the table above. 7093.27 angstroms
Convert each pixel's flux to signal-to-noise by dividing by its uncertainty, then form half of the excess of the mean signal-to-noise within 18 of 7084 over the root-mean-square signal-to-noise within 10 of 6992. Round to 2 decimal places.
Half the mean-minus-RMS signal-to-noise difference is -0.26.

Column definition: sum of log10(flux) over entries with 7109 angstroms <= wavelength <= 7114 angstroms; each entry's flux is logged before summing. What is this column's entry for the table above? 2.42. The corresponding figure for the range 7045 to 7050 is 2.48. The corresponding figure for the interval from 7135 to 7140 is 2.40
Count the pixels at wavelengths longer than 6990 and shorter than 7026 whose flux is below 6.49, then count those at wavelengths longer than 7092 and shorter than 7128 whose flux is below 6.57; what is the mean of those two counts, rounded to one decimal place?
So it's 9.5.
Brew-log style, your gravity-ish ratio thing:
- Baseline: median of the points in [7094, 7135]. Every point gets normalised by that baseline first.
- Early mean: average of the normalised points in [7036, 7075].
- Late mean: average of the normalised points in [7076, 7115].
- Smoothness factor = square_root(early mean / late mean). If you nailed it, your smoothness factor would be 1.01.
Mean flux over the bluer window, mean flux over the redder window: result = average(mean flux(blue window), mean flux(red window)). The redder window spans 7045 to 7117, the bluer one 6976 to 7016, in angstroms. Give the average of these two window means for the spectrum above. 6.57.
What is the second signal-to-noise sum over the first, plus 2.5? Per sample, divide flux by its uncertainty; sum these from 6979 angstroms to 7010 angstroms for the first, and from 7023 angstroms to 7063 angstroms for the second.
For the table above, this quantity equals 3.9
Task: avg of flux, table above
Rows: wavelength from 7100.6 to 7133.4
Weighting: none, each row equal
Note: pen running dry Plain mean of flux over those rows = 6.43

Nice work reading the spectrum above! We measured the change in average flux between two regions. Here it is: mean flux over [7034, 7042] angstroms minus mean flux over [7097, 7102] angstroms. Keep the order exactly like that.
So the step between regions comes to 0.19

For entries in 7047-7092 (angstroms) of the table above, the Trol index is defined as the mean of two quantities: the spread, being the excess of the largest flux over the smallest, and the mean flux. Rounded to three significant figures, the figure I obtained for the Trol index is 3.80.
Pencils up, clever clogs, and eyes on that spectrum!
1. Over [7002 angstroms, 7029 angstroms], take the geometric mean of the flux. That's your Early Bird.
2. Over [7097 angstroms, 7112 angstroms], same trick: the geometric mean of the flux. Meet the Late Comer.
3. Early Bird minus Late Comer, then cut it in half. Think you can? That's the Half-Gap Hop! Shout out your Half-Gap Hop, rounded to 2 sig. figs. 0.18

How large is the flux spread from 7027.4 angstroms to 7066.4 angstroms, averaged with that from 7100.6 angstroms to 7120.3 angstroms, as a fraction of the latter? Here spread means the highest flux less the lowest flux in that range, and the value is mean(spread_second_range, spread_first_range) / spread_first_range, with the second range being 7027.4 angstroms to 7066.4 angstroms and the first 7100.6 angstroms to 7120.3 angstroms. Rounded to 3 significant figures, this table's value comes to 1.03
